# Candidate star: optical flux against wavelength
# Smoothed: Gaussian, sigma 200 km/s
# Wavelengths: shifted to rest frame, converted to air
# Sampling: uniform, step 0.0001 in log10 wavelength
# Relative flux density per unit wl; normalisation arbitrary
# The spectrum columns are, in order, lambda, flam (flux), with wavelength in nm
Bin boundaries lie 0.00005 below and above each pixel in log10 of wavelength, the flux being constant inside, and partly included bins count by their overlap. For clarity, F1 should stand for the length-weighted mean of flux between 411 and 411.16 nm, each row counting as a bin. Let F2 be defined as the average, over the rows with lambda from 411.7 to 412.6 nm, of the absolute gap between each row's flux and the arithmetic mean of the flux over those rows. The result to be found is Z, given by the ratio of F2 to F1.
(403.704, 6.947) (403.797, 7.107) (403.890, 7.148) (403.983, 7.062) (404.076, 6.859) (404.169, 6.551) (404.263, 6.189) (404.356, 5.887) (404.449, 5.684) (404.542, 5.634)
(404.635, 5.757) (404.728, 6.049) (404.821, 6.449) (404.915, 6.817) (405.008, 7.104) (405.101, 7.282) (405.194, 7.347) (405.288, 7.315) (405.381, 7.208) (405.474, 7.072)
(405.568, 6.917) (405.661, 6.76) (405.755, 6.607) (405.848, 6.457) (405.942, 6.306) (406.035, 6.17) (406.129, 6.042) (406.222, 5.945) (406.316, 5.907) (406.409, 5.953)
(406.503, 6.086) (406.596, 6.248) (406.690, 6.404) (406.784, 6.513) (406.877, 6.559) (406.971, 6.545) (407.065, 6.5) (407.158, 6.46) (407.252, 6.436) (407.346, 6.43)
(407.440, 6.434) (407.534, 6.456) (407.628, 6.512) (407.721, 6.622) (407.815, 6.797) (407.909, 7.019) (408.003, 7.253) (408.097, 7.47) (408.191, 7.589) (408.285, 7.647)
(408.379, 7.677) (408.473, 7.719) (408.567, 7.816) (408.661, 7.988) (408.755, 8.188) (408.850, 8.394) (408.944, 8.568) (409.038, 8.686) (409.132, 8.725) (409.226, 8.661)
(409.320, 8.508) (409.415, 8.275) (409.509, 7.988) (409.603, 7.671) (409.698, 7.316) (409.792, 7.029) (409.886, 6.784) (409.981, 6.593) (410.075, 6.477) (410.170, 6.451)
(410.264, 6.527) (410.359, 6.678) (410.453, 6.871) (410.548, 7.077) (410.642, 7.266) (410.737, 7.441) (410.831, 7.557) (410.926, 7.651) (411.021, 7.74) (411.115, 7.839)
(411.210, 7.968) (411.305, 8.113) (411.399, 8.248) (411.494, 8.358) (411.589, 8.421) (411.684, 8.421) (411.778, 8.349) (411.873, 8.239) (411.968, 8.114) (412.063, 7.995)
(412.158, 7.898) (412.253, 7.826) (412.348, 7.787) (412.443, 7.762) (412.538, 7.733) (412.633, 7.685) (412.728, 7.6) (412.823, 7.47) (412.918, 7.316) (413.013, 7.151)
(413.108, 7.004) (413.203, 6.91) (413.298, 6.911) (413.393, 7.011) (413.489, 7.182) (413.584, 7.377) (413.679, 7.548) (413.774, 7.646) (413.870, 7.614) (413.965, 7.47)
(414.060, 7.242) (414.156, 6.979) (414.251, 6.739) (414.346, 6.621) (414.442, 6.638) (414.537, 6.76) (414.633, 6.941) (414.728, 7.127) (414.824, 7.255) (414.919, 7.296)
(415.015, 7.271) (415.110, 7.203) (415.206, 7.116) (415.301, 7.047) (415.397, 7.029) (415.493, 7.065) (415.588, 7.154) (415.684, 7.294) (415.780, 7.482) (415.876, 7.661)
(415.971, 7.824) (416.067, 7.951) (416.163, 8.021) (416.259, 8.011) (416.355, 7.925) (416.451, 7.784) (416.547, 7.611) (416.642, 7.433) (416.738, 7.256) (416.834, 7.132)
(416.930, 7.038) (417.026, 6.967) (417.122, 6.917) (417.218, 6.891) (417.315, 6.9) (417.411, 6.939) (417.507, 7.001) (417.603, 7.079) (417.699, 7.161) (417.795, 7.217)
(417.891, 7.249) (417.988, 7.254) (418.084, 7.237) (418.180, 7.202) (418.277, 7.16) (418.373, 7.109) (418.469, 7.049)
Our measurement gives 0.024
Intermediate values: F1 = 7.8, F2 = 0.18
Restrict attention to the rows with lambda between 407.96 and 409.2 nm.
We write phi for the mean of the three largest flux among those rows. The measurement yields 8.7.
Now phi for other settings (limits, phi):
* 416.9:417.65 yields 7.0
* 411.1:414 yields 8.4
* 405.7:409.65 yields 8.7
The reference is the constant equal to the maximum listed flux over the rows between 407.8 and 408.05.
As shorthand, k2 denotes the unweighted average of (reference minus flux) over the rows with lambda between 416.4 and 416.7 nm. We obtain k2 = -0.36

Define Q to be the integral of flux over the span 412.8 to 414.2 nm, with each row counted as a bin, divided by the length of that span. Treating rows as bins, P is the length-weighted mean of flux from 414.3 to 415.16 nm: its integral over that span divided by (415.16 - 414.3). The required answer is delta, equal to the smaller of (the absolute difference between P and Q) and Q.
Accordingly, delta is 0.24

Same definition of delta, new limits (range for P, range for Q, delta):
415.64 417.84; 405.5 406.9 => 1.04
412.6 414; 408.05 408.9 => 0.51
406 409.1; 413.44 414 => 0.51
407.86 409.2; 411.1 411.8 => 0.31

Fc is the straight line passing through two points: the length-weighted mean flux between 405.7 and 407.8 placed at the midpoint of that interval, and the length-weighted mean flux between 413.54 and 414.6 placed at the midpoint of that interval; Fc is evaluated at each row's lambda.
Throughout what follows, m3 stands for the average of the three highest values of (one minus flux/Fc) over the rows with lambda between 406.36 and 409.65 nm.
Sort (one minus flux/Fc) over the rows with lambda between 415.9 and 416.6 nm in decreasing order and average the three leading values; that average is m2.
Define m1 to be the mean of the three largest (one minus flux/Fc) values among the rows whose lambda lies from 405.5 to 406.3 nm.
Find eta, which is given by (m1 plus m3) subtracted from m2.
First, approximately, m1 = 0.04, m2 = -0.048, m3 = 0.037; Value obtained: -0.12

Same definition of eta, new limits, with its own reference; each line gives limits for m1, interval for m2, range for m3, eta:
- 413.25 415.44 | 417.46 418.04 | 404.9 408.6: -0.07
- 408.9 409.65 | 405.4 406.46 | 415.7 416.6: 0.29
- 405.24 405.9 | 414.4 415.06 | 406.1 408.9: 0.06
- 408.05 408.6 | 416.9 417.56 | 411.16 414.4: 0.19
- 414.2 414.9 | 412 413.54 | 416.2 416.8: -0.05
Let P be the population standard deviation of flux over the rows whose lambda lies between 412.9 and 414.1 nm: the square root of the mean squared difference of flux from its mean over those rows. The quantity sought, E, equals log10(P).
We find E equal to -0.60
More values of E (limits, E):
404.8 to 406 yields -0.46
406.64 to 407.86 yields -1.00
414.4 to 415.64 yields -0.73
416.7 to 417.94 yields -0.89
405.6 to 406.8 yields -0.58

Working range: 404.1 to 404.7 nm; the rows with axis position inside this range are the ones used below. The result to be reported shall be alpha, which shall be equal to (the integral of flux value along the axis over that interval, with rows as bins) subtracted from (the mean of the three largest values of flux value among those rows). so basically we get 2.6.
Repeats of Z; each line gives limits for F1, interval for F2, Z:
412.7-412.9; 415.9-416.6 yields 0.015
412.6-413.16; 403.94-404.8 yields 0.058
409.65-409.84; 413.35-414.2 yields 0.029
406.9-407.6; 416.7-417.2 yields 0.016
